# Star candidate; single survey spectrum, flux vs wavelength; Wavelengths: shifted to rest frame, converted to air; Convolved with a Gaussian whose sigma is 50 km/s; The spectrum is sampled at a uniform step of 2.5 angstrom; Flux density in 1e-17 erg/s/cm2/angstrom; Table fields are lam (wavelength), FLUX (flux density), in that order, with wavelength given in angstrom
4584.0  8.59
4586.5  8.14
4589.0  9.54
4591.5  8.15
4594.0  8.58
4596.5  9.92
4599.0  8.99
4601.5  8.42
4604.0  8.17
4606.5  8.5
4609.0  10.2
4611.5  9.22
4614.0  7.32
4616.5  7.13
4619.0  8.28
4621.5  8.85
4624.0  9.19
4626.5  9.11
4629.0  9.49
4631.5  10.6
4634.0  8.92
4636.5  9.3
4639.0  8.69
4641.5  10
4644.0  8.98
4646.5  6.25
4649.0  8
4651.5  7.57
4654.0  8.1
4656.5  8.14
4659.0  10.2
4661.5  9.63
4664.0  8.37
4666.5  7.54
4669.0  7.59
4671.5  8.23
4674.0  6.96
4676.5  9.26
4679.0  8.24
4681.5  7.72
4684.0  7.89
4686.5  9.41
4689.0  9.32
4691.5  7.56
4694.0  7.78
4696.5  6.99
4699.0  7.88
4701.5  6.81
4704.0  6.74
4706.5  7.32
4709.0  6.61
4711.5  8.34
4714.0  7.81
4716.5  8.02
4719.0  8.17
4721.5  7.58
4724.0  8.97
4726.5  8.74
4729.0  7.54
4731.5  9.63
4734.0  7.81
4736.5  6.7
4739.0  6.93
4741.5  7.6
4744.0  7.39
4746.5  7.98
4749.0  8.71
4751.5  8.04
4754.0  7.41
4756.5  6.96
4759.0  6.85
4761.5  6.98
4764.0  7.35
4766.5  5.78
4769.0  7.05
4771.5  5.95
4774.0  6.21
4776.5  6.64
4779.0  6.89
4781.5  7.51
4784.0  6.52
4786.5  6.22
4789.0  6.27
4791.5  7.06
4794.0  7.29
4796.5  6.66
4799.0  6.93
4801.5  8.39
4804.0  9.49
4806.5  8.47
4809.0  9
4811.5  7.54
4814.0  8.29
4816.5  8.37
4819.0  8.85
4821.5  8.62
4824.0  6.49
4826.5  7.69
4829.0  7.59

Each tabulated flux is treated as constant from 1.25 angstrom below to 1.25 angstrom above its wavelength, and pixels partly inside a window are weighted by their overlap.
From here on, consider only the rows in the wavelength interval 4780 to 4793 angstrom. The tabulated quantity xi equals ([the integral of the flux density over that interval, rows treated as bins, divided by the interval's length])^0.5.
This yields 2.59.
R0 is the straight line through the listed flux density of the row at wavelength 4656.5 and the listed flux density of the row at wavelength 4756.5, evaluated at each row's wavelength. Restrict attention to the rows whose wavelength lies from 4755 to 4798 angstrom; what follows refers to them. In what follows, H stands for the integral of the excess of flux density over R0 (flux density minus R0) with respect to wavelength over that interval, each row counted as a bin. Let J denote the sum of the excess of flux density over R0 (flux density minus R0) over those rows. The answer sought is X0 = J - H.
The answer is 0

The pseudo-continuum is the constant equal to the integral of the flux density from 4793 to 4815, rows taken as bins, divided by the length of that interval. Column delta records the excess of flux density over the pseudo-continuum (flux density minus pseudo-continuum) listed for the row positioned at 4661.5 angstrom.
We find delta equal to 1.6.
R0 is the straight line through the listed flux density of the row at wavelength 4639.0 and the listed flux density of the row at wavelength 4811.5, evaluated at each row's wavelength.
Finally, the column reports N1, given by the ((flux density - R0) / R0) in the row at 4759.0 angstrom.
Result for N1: -0.13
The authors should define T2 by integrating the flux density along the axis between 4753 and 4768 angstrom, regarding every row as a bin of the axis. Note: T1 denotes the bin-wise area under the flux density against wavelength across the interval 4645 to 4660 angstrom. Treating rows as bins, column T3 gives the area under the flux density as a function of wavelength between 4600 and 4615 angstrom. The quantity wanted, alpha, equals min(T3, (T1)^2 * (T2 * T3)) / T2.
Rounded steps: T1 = 120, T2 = 103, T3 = 130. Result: 1.26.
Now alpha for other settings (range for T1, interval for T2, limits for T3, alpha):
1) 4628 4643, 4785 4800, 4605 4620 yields 1.25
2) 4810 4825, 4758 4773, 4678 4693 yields 1.26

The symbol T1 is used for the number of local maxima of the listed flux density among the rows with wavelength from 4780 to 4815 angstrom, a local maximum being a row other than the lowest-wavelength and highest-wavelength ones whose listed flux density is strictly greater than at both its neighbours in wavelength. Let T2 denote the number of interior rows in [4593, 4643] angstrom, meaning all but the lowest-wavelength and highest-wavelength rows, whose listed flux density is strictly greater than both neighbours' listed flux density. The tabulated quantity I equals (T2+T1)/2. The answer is 4.0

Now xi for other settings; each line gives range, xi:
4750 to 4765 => 2.70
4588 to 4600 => 3.00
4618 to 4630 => 3.00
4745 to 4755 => 2.83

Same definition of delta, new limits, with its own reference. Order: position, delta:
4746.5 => 0.0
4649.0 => 0.0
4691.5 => -0.5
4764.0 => -0.7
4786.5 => -1.8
